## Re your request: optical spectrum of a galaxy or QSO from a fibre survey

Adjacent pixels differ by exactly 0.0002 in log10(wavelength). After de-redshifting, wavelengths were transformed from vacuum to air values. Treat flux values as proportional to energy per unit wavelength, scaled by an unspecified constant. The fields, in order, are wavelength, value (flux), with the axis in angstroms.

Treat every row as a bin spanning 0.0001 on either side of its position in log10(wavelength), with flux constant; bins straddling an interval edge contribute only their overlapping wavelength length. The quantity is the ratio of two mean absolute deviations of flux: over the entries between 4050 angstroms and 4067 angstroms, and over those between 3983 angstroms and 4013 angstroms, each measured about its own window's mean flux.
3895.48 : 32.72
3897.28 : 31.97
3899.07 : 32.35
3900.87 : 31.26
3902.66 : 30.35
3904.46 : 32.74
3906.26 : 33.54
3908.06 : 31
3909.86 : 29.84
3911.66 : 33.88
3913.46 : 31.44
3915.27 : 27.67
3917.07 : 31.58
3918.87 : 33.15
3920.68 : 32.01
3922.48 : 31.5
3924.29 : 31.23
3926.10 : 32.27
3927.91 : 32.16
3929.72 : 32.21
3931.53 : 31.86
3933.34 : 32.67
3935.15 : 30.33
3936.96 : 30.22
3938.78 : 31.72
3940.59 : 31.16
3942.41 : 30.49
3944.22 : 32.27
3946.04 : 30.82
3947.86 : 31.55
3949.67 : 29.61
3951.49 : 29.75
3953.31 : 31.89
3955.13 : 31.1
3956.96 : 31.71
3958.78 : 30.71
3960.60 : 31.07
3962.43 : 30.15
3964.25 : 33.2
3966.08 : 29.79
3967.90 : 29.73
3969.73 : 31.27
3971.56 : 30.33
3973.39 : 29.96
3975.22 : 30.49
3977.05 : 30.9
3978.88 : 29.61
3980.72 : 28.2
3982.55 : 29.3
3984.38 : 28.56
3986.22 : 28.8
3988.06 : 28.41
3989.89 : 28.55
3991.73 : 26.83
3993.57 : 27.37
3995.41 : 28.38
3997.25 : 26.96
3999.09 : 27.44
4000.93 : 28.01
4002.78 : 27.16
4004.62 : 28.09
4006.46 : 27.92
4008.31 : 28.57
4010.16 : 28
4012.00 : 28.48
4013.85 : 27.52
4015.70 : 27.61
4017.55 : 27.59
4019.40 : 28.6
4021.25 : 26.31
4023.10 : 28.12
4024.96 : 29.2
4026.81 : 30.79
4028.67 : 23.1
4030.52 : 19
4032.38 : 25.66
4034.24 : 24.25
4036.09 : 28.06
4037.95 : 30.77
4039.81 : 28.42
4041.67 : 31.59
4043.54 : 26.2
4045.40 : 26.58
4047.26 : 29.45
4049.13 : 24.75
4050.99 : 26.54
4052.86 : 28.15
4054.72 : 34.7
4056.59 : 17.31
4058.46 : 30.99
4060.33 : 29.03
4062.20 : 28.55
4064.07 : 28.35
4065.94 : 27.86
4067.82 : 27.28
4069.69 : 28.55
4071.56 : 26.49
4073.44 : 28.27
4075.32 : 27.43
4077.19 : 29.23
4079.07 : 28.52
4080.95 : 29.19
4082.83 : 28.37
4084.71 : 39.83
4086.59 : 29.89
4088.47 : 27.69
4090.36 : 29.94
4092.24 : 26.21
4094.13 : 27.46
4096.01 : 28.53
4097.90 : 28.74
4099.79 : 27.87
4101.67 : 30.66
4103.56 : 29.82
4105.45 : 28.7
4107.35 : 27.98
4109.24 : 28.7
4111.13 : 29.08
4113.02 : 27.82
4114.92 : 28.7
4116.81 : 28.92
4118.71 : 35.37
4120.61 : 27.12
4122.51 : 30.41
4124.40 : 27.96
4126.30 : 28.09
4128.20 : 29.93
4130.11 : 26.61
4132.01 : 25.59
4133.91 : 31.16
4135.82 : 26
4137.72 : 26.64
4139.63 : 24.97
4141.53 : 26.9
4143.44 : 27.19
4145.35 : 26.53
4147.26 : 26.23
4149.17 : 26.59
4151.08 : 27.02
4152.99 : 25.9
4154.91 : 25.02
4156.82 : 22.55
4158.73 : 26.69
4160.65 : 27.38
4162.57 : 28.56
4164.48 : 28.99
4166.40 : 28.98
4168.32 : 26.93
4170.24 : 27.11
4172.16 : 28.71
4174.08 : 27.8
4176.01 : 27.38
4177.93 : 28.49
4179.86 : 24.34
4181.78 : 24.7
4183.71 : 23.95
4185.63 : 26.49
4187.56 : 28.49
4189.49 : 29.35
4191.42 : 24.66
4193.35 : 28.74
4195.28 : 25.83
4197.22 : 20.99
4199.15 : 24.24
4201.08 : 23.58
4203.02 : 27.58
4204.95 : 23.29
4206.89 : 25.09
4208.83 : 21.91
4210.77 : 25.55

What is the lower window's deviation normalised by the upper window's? 0.19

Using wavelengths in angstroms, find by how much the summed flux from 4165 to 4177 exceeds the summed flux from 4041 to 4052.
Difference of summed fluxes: 2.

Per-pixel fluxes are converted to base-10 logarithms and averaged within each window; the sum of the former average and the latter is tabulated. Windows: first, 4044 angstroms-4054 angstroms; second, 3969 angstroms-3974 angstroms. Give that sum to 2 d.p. 2.92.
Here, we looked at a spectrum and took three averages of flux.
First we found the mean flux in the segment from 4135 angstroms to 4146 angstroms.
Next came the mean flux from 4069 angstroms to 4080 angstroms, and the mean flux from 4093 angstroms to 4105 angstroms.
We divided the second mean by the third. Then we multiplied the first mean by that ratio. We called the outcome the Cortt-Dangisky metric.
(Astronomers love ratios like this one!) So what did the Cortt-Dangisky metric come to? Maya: 26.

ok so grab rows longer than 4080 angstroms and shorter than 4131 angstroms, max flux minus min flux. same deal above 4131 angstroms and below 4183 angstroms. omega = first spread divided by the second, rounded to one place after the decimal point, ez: 1.6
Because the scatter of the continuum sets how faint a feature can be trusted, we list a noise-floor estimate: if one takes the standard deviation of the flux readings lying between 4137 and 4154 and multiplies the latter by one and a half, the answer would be 1.0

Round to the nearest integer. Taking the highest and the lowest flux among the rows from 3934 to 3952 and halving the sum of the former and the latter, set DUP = 31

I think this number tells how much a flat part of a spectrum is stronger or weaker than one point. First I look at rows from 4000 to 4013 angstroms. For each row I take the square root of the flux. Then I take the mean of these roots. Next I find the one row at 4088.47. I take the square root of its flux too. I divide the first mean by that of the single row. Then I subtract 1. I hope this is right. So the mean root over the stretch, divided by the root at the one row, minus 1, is 0.01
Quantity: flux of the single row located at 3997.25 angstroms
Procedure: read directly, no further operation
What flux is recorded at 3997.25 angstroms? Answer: 26.96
